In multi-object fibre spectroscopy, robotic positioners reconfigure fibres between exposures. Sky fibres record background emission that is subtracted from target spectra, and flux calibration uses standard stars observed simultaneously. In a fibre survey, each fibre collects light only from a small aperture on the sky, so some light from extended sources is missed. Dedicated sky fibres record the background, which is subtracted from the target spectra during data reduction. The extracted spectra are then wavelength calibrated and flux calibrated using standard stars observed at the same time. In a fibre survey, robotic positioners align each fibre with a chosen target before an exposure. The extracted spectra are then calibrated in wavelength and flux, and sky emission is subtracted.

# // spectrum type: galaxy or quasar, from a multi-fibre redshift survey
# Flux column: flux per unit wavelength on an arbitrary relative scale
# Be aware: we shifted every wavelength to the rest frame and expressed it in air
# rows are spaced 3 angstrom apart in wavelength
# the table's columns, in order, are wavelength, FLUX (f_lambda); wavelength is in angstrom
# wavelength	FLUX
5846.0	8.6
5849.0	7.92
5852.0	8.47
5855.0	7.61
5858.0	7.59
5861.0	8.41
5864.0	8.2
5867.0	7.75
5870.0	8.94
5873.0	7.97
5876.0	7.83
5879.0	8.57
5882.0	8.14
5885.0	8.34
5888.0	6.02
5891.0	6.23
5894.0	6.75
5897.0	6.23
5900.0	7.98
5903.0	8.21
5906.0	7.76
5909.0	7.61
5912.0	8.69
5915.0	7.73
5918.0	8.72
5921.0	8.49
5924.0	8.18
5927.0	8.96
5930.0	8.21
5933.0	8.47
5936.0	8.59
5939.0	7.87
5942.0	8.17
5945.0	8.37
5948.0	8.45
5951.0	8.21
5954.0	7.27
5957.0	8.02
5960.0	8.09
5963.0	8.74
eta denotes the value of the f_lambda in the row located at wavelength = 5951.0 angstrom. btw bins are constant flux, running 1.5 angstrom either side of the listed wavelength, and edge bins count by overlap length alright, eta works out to 8.21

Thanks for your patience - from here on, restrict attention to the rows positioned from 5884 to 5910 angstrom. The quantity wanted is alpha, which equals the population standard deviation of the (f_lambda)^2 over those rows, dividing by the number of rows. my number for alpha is 12.5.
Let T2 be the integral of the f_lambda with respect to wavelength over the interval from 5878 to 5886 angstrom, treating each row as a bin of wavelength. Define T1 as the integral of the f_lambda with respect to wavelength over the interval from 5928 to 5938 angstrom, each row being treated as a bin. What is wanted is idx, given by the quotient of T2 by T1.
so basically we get 0.8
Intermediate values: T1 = 84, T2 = 66.7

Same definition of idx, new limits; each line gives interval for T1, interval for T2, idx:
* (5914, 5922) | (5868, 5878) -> 1.2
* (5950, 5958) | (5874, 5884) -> 1.3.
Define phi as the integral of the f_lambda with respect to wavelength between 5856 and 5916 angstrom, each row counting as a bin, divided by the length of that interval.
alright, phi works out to 7.75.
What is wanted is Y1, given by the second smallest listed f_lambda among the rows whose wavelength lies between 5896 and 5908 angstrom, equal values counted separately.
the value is 7.76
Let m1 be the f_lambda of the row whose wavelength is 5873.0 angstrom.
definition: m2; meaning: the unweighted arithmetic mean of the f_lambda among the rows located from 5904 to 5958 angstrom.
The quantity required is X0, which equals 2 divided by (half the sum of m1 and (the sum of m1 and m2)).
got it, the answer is 0.166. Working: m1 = 7.97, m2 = 8.21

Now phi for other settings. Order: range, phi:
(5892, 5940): 8.01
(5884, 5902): 6.92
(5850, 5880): 8.12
